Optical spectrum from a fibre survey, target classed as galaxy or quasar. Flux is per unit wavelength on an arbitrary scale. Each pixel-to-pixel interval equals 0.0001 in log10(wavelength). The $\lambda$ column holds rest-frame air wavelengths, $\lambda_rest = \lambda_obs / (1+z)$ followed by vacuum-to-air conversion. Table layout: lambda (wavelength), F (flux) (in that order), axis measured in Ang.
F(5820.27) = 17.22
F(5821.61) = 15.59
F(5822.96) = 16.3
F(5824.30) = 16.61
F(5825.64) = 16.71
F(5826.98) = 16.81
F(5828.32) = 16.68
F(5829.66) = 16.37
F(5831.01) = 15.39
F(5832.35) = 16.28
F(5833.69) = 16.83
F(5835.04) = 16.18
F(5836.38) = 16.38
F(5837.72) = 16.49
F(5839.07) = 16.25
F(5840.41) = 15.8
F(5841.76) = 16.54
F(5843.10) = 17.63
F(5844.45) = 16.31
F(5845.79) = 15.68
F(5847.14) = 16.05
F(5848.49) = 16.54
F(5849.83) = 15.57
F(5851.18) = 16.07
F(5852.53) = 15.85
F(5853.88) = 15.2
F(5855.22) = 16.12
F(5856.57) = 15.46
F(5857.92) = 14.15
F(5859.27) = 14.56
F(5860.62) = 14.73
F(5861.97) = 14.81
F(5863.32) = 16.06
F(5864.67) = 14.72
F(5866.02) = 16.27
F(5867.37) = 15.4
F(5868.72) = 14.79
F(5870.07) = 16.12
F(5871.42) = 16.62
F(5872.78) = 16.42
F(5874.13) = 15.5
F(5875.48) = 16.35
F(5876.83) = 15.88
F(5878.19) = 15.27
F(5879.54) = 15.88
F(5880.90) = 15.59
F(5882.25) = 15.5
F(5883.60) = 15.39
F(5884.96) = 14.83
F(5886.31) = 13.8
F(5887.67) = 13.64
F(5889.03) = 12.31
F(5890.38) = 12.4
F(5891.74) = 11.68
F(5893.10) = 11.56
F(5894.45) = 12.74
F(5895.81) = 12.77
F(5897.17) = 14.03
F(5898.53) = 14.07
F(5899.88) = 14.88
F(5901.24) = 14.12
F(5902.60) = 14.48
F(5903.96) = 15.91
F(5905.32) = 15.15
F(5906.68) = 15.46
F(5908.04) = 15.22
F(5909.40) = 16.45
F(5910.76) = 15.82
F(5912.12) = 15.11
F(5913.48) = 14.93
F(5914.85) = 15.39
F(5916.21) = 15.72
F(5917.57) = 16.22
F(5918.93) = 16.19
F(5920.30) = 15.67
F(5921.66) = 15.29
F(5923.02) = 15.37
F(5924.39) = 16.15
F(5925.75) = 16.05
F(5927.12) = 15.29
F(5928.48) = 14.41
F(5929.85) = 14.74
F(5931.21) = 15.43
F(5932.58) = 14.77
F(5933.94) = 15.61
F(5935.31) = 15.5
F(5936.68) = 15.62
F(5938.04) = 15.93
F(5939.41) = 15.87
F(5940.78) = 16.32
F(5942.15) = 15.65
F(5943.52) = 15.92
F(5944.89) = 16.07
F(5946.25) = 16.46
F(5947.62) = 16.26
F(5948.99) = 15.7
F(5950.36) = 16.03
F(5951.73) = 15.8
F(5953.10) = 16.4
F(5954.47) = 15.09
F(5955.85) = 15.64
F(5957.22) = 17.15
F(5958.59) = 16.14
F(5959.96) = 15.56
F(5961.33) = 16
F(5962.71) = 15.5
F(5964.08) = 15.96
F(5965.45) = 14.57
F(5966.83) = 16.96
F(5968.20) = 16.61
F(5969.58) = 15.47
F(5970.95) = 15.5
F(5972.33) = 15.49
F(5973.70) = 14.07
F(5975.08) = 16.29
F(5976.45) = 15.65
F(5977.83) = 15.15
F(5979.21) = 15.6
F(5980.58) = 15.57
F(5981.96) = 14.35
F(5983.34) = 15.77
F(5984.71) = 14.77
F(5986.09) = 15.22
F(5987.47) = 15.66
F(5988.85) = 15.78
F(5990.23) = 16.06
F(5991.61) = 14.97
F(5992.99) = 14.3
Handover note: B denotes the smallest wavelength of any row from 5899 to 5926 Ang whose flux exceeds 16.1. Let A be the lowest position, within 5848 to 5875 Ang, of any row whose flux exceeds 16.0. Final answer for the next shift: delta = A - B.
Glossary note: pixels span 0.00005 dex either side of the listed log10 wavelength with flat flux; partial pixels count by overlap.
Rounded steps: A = 5848.49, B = 5909.40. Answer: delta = -60.9 Ang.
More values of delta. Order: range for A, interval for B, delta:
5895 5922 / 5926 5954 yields -31.4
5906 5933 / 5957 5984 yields -47.8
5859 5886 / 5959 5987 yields -103.5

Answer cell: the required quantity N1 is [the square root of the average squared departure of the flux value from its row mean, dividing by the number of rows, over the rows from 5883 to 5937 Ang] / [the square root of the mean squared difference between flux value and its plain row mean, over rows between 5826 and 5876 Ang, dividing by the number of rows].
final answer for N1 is 1.7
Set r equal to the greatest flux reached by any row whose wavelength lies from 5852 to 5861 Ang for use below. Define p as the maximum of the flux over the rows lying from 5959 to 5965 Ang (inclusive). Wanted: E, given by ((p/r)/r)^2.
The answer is 0.0038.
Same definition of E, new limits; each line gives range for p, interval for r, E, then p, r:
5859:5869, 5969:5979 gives 0.0038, 16.27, 16.29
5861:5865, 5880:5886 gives 0.0044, 16.06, 15.59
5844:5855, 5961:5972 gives 0.0033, 16.54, 16.96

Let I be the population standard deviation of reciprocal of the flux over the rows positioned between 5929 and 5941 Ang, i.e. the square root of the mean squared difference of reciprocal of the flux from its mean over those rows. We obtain 0.0020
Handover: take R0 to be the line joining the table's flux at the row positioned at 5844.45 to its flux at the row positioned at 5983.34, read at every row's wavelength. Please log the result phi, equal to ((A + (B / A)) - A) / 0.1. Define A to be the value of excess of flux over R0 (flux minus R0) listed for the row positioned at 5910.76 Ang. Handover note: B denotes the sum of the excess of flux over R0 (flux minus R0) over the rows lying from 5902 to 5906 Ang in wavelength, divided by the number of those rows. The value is 39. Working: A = -0.2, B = -0.9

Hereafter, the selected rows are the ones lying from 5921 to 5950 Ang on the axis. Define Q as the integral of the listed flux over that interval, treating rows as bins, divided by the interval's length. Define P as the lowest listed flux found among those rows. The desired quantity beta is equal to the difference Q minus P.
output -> 1.24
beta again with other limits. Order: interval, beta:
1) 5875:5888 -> 1.60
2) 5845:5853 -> 0.40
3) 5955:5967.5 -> 1.35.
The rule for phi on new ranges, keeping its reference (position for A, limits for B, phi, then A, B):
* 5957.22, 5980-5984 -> -4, 1.3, -0.5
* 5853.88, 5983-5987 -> 5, -1.1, -0.5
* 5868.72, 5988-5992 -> 1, -1.4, -0.1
